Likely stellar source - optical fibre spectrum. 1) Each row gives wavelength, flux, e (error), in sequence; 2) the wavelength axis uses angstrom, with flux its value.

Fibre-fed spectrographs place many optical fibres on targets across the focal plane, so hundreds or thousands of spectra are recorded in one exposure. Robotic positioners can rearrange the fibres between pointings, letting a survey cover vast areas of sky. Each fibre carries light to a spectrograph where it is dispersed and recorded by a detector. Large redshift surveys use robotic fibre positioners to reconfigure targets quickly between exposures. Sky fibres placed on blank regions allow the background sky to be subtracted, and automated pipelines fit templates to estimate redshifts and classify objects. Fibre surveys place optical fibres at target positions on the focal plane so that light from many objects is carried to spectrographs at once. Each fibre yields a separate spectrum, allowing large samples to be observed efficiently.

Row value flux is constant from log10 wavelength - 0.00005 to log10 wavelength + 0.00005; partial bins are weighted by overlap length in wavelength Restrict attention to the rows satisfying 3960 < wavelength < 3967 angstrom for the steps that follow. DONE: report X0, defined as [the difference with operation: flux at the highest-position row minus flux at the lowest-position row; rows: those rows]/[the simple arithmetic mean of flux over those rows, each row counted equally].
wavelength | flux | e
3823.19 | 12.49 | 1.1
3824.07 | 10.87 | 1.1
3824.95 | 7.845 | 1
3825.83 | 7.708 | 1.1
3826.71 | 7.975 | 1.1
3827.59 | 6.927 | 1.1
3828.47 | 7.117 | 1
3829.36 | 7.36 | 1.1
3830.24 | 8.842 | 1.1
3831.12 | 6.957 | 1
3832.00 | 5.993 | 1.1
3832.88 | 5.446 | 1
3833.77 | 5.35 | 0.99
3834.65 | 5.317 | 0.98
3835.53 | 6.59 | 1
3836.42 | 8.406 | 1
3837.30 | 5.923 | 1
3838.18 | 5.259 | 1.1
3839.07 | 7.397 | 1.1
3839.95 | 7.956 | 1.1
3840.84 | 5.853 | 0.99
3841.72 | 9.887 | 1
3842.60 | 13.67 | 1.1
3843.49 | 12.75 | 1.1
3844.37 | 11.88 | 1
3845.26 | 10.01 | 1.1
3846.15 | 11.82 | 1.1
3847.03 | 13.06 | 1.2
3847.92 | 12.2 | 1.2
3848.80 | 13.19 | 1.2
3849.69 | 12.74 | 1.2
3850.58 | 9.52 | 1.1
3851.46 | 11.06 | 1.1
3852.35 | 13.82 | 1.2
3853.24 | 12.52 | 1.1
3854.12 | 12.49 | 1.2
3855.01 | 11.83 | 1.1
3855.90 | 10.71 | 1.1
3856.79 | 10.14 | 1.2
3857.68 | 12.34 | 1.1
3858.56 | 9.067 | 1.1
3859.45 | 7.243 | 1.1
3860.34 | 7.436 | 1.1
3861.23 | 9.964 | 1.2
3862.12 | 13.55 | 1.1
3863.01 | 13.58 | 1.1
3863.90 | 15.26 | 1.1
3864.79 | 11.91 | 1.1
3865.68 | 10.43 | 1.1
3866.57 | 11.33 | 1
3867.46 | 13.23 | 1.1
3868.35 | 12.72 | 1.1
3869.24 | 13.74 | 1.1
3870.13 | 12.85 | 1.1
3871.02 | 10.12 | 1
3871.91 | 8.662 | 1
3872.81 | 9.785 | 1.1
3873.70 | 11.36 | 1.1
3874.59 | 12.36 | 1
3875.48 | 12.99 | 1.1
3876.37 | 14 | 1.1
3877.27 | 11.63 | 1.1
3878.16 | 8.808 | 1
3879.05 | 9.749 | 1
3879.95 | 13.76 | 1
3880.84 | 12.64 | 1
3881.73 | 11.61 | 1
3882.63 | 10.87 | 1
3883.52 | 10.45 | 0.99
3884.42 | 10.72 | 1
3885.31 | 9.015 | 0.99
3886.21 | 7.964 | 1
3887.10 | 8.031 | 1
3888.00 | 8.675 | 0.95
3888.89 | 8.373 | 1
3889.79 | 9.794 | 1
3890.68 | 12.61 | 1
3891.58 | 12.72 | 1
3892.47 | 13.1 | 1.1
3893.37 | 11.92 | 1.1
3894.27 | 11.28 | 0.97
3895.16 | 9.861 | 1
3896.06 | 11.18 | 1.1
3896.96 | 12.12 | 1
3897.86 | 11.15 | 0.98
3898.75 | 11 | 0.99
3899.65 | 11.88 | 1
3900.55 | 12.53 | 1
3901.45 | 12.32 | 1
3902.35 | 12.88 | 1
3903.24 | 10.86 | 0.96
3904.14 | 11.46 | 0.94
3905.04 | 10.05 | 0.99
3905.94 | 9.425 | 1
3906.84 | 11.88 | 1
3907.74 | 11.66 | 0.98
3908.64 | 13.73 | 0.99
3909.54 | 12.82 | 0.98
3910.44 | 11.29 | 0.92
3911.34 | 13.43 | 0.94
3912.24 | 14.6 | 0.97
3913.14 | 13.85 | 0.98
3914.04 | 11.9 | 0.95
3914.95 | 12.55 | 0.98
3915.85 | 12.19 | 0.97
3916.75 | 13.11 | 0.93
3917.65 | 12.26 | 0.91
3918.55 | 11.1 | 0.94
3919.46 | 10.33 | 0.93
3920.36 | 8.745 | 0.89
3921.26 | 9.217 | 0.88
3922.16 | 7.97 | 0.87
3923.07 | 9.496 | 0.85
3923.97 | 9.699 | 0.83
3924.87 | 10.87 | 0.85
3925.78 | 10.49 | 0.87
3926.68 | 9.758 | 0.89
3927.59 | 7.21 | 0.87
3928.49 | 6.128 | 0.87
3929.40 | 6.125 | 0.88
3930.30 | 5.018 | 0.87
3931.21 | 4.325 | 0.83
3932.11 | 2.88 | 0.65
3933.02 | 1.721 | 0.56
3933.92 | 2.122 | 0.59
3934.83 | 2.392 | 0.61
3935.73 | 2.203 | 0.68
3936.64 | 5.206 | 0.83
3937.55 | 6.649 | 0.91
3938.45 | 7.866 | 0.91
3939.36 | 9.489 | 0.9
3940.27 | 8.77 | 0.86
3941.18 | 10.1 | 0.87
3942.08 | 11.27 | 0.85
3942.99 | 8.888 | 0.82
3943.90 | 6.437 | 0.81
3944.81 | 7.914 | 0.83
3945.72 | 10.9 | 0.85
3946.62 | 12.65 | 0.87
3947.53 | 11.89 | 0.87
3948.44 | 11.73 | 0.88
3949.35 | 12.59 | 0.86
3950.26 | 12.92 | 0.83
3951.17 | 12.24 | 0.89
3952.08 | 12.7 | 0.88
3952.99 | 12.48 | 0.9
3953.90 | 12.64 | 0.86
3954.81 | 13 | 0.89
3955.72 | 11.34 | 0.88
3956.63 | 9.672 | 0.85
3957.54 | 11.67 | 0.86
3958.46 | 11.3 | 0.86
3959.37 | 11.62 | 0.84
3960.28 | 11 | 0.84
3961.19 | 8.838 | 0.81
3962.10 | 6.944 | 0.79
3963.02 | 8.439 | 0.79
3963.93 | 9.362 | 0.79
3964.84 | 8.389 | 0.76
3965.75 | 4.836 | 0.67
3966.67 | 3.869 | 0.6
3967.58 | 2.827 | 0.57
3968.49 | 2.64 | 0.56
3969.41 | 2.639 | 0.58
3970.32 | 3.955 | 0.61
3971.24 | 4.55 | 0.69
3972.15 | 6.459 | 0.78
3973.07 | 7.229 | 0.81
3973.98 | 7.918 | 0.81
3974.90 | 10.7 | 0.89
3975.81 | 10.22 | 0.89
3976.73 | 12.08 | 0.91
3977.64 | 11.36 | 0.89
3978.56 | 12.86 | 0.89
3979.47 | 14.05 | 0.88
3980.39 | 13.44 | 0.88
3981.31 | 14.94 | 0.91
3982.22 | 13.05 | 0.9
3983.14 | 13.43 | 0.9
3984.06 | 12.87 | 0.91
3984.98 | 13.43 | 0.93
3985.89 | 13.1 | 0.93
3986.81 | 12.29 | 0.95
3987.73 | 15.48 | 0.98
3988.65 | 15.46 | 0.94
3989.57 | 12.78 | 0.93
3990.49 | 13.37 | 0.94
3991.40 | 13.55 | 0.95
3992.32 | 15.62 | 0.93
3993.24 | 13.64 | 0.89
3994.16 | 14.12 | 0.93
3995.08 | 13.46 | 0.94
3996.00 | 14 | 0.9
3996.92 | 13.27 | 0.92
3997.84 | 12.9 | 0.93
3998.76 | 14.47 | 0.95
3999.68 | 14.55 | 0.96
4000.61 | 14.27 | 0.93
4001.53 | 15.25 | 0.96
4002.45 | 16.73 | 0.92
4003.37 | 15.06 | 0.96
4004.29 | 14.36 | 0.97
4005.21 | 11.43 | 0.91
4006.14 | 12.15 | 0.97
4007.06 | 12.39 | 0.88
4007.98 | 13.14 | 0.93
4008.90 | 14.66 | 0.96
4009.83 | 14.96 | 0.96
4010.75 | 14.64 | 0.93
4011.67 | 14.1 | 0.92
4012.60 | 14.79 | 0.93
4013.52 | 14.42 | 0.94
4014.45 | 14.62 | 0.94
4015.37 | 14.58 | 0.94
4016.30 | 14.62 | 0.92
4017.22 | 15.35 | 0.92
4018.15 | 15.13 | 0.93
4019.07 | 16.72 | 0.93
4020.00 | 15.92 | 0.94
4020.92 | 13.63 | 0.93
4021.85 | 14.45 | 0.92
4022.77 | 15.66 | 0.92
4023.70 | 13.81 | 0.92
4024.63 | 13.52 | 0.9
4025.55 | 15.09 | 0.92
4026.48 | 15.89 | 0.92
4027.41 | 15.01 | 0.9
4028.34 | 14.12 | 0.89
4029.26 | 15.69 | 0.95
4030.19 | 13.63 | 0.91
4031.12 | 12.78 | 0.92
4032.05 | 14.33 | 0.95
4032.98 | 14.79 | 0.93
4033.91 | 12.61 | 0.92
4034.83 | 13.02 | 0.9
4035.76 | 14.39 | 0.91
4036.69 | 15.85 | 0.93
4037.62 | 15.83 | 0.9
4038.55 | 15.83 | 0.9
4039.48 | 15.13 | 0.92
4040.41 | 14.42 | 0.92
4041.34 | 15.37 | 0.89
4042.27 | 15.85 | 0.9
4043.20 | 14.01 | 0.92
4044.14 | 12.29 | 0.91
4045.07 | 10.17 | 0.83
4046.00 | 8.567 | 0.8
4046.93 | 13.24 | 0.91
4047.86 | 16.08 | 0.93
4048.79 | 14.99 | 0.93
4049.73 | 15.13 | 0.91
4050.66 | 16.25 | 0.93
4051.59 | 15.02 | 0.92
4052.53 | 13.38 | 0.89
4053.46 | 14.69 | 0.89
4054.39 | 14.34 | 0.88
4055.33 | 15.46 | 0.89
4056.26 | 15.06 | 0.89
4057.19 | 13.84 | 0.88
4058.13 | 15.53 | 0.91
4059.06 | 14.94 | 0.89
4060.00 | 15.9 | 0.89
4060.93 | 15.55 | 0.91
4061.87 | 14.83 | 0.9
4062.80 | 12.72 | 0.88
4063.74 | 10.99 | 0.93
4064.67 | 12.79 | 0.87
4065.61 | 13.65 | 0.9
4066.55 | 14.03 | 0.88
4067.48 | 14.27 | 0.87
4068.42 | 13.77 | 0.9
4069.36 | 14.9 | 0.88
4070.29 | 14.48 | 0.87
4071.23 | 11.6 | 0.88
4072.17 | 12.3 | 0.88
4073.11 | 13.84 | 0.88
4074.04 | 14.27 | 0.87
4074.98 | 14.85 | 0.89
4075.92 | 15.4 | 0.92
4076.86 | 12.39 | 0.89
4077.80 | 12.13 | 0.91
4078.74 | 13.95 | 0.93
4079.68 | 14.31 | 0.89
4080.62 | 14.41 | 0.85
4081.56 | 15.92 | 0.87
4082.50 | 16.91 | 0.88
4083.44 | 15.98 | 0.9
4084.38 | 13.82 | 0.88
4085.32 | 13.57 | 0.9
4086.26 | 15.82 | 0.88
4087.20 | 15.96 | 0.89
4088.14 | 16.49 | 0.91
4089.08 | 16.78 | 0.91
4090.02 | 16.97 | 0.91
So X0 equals -0.92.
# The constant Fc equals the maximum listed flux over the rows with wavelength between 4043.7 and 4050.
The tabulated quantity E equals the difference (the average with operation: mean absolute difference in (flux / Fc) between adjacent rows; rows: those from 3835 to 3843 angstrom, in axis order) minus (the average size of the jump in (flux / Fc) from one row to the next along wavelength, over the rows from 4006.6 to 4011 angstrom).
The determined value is 0.09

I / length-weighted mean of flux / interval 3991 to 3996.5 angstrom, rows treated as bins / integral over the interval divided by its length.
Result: 14.1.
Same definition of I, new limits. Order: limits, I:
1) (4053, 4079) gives 14.0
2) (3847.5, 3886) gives 11.5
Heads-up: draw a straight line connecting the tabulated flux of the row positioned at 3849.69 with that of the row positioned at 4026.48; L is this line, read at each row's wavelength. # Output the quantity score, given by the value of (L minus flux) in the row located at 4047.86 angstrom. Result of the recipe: 0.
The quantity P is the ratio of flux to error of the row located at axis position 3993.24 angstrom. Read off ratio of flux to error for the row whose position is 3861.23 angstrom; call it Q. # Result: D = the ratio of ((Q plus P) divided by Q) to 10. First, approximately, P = 15.3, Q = 8.3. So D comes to 0.285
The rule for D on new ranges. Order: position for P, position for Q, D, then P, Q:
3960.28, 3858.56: 0.259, 13.1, 8.2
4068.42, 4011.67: 0.200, 15.3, 15.3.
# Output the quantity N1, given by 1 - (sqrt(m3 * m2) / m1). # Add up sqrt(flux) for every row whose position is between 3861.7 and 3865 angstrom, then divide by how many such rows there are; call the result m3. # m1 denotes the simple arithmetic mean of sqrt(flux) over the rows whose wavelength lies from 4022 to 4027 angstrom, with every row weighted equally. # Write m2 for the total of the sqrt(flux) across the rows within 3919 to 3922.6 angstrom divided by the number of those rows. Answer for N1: 0.13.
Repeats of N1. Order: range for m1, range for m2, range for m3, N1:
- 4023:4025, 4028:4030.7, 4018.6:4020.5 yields -0.06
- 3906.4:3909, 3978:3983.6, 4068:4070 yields -0.06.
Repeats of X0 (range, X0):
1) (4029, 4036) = -0.09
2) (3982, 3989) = 0.18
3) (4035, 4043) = 0.10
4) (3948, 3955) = 0.10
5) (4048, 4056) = 0.03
